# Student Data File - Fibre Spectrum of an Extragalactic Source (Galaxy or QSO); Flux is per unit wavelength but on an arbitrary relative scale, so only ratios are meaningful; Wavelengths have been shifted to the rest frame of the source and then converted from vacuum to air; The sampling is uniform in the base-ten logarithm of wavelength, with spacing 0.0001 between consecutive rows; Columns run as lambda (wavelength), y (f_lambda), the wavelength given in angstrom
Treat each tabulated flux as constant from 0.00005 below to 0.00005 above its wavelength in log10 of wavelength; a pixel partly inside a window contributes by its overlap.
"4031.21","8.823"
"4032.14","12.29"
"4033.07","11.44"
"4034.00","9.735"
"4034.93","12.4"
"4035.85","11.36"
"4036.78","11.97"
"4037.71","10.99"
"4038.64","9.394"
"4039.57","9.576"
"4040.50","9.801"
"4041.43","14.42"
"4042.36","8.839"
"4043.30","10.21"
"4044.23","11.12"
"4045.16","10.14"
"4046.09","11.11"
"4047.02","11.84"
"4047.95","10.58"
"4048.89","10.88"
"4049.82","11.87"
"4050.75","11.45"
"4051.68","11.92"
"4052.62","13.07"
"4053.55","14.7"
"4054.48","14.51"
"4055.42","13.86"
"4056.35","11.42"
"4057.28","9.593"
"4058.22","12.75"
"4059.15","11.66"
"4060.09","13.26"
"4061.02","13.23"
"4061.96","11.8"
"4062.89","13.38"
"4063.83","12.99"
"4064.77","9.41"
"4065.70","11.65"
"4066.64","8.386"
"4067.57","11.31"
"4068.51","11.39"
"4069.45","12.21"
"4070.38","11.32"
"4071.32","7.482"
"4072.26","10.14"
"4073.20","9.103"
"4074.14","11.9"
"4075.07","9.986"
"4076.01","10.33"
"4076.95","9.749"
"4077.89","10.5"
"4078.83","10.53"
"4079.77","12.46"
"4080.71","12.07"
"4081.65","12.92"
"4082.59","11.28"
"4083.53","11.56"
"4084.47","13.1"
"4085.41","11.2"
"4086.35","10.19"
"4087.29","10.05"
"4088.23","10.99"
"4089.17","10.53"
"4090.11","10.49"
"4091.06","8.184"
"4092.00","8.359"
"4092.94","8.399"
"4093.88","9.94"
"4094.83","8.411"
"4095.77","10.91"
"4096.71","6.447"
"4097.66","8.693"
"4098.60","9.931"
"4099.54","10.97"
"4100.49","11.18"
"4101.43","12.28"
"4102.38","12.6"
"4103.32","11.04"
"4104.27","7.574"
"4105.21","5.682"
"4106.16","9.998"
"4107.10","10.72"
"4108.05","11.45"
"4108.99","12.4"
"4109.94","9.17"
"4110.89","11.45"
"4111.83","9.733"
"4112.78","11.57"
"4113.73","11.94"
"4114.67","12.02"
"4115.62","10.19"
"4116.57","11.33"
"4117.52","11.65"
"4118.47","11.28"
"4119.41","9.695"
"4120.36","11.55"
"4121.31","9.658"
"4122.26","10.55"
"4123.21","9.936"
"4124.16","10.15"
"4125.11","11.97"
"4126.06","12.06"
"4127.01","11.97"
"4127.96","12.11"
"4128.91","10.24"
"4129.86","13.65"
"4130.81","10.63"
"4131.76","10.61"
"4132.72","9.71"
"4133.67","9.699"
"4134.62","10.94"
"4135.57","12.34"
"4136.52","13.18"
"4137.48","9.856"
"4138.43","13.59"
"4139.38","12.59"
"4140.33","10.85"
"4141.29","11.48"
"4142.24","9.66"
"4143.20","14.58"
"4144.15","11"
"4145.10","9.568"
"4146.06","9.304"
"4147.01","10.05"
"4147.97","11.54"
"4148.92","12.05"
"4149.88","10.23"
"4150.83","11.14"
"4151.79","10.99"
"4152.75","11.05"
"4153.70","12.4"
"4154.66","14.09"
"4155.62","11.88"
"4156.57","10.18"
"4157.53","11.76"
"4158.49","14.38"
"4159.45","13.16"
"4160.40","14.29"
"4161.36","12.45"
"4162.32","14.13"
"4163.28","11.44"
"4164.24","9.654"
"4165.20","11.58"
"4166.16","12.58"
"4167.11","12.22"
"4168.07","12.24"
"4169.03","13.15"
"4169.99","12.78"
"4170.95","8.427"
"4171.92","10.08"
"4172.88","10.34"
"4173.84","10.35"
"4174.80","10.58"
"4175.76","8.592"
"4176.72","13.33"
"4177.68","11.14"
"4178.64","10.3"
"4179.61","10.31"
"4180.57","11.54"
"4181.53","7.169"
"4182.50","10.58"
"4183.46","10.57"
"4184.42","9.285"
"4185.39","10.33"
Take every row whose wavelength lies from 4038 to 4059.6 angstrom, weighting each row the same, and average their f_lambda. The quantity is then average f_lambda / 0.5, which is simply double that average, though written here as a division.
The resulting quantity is 23.0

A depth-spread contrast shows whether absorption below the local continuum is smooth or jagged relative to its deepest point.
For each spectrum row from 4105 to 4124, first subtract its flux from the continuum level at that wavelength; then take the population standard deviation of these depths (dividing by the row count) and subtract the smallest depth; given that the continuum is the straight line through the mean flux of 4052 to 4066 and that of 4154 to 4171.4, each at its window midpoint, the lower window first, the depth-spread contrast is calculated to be 1.5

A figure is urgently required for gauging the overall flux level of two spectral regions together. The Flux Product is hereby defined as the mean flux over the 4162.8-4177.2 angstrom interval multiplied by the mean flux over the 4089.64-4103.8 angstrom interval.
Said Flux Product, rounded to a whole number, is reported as 110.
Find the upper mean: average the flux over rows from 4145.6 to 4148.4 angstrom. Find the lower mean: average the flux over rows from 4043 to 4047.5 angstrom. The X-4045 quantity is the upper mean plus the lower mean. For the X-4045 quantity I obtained 21.2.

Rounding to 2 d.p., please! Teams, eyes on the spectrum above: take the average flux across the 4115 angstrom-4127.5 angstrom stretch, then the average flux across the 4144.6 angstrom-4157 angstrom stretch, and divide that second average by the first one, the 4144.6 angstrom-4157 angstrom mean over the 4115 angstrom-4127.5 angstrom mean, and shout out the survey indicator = 1.02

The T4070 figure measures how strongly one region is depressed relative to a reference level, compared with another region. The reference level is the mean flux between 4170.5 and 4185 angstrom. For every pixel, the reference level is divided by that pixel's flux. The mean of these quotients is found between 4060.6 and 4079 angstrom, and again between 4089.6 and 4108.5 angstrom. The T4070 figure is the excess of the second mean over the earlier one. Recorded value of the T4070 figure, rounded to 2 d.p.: 0.14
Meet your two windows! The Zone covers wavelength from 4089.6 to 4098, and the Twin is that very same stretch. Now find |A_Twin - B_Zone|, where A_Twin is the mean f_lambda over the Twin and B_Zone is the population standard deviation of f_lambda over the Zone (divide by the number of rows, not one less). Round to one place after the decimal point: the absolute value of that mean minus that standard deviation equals 7.6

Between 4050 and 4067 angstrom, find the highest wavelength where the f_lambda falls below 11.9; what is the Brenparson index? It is 4066.64 angstrom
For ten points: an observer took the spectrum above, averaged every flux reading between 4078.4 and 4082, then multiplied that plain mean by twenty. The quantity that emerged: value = 240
